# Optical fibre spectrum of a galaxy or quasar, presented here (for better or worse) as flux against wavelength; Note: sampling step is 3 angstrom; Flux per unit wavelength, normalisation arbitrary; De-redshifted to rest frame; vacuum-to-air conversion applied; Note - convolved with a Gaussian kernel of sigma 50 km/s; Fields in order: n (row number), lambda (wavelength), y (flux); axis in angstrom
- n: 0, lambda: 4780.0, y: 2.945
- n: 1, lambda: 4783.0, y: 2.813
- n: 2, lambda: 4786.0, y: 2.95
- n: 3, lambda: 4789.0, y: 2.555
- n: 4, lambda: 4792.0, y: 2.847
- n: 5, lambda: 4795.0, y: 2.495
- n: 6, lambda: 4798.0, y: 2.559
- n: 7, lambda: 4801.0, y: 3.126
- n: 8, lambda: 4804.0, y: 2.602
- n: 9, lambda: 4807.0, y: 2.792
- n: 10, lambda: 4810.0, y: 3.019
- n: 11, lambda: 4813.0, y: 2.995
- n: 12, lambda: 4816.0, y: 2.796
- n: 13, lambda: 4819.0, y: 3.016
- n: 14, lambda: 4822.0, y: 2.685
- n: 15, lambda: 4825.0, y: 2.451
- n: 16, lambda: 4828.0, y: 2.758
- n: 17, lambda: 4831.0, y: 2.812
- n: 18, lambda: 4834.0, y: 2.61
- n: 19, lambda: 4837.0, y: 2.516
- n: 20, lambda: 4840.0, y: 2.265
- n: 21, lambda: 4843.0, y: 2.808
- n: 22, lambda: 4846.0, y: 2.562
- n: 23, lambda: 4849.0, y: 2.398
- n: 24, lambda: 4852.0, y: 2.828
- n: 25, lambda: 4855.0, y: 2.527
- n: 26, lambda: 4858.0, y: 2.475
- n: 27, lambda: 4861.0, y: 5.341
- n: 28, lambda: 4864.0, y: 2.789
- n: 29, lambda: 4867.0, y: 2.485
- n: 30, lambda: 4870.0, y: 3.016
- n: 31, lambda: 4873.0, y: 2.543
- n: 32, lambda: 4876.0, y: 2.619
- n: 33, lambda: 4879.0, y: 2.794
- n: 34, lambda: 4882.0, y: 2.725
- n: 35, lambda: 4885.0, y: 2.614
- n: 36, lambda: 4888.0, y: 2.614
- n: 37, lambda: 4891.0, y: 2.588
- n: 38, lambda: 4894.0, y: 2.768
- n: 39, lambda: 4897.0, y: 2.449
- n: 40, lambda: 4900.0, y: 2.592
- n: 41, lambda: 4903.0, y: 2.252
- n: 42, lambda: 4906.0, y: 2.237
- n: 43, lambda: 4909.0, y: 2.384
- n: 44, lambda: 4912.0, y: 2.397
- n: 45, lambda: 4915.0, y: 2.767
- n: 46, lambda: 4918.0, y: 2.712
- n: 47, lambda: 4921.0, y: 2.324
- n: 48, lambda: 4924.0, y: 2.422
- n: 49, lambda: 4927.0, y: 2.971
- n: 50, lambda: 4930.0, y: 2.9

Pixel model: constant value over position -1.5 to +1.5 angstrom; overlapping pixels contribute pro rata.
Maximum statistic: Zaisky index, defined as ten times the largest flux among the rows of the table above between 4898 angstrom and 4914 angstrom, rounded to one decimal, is 25.9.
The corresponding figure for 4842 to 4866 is 53.4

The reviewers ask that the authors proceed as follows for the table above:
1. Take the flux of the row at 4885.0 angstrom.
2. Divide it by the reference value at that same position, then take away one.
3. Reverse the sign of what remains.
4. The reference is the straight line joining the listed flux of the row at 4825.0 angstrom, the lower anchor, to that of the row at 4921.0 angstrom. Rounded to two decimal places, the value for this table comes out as -0.10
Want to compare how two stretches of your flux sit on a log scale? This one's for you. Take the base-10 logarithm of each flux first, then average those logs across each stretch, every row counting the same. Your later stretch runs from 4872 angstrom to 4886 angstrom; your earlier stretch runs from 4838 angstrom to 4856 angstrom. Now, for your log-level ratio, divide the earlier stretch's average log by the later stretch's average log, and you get 0.96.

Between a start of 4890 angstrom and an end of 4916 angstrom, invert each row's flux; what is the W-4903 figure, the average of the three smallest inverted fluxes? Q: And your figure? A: 0.37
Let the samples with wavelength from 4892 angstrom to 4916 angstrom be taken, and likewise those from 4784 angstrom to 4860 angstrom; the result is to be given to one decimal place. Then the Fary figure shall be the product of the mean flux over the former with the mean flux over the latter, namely 6.7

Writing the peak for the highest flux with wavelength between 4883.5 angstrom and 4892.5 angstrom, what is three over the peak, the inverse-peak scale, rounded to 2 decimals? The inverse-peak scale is 1.15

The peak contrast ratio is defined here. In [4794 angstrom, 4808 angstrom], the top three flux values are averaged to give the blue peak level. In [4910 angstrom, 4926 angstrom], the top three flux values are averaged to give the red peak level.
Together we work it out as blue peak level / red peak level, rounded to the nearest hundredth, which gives 1.08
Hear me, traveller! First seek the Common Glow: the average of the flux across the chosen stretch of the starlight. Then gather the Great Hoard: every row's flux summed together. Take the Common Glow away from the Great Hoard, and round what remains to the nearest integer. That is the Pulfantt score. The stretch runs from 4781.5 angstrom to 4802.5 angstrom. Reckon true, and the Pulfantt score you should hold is 17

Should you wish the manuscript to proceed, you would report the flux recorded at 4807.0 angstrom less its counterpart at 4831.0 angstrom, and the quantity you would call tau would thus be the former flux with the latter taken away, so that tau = 0.0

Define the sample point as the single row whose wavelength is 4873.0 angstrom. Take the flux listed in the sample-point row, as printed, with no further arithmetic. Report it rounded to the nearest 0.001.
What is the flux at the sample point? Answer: 2.543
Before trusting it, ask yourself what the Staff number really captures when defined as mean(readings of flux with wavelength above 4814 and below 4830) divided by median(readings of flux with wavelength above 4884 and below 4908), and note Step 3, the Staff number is 1.06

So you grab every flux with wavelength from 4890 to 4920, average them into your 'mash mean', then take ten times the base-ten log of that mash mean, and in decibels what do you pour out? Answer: 4.00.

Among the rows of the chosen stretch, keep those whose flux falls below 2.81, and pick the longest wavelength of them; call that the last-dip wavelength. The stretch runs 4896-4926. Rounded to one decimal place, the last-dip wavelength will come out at 4924.0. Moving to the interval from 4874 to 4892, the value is 4891.0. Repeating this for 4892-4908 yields 4906.0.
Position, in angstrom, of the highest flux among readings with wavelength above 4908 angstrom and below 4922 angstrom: 4915.0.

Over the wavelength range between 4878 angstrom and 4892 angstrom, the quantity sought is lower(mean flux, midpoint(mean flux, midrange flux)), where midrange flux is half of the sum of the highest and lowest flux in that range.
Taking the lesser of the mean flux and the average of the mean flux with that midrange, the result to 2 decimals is 2.67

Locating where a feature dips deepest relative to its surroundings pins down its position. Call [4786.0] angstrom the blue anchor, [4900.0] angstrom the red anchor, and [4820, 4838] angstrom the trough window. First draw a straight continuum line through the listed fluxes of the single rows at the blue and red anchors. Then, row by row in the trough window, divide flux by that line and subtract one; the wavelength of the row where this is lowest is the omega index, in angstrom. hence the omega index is 4825.0 angstrom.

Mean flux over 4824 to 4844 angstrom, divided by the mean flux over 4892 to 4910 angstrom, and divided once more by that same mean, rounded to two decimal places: 0.43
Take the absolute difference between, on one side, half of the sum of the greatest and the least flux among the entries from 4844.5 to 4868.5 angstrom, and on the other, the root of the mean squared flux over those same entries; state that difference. 0.80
